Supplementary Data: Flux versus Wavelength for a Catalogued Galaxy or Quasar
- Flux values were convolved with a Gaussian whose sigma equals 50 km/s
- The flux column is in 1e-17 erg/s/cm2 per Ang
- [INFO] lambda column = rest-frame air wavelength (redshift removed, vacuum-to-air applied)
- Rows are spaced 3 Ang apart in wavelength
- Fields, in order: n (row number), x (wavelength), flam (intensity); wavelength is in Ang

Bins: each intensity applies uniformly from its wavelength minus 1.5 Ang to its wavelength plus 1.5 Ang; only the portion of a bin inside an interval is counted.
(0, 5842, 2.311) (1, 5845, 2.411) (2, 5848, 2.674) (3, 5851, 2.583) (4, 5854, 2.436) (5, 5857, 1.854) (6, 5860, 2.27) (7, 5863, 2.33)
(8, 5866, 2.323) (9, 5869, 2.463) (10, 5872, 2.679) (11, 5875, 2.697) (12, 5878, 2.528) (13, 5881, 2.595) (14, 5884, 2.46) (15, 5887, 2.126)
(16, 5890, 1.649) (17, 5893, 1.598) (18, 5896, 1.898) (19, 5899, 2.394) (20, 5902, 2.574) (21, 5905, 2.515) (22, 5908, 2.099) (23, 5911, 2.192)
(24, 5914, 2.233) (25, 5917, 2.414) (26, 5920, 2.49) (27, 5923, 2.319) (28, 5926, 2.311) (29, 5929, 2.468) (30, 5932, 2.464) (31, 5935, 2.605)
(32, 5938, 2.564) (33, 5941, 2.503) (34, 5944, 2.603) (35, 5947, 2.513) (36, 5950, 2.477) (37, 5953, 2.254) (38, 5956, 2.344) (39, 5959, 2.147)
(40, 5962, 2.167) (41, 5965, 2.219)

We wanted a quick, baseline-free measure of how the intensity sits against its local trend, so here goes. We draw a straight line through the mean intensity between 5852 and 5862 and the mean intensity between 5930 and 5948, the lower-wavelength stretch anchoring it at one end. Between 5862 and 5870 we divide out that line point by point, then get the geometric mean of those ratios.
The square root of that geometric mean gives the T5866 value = 1.03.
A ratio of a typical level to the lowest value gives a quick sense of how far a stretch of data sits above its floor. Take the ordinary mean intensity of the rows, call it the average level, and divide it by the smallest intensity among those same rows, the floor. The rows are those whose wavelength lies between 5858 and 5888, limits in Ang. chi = 1.15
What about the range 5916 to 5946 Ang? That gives 1.07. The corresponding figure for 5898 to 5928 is 1.12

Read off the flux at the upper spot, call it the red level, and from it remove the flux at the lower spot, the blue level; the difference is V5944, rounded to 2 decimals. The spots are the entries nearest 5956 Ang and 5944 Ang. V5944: -0.26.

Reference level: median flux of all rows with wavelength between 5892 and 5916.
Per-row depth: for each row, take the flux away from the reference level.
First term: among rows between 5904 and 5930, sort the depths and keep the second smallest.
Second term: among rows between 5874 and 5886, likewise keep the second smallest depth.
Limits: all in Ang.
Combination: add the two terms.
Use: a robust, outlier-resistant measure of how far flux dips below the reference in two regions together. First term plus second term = -0.66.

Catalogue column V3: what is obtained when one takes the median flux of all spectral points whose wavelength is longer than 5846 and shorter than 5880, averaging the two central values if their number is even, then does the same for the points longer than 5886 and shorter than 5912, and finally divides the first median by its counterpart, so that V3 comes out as 1.16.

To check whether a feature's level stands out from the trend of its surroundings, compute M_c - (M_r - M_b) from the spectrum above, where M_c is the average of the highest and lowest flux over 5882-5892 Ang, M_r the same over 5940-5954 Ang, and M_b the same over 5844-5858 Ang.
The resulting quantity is 1.89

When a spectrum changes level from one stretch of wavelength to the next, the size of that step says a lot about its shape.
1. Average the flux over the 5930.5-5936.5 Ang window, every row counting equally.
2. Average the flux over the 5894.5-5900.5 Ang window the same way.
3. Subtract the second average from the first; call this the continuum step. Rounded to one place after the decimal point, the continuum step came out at 0.4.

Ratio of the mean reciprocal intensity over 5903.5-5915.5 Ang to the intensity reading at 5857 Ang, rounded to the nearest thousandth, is 0.240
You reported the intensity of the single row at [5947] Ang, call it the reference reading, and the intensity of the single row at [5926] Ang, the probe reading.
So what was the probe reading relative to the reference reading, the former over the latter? 0.92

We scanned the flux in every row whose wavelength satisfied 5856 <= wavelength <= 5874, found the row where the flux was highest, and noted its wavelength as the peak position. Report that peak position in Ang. 5872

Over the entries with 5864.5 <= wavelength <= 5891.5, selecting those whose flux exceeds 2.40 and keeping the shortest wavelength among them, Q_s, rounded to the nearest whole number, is 5869 Ang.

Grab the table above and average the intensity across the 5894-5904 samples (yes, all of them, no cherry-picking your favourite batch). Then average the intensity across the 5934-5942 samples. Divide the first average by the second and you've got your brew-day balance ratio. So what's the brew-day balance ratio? 0.89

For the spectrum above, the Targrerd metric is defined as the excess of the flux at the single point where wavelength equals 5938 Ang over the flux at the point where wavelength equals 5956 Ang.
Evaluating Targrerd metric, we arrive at 0.2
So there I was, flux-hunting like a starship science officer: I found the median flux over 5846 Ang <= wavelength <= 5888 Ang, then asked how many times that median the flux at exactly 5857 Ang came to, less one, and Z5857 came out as -0.25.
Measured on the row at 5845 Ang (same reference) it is -0.02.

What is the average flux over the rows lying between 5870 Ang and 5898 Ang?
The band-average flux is 2.25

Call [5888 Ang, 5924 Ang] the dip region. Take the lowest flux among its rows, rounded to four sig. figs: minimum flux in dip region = 1.598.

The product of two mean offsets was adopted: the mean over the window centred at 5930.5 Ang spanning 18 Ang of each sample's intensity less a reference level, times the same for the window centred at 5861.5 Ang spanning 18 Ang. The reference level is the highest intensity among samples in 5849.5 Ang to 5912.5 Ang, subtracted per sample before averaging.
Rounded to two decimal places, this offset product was 0.10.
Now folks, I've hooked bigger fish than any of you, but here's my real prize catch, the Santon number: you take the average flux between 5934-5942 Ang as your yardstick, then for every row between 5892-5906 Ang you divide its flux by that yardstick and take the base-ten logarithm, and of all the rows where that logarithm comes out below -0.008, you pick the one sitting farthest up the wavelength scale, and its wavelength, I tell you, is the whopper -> 5899 Ang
